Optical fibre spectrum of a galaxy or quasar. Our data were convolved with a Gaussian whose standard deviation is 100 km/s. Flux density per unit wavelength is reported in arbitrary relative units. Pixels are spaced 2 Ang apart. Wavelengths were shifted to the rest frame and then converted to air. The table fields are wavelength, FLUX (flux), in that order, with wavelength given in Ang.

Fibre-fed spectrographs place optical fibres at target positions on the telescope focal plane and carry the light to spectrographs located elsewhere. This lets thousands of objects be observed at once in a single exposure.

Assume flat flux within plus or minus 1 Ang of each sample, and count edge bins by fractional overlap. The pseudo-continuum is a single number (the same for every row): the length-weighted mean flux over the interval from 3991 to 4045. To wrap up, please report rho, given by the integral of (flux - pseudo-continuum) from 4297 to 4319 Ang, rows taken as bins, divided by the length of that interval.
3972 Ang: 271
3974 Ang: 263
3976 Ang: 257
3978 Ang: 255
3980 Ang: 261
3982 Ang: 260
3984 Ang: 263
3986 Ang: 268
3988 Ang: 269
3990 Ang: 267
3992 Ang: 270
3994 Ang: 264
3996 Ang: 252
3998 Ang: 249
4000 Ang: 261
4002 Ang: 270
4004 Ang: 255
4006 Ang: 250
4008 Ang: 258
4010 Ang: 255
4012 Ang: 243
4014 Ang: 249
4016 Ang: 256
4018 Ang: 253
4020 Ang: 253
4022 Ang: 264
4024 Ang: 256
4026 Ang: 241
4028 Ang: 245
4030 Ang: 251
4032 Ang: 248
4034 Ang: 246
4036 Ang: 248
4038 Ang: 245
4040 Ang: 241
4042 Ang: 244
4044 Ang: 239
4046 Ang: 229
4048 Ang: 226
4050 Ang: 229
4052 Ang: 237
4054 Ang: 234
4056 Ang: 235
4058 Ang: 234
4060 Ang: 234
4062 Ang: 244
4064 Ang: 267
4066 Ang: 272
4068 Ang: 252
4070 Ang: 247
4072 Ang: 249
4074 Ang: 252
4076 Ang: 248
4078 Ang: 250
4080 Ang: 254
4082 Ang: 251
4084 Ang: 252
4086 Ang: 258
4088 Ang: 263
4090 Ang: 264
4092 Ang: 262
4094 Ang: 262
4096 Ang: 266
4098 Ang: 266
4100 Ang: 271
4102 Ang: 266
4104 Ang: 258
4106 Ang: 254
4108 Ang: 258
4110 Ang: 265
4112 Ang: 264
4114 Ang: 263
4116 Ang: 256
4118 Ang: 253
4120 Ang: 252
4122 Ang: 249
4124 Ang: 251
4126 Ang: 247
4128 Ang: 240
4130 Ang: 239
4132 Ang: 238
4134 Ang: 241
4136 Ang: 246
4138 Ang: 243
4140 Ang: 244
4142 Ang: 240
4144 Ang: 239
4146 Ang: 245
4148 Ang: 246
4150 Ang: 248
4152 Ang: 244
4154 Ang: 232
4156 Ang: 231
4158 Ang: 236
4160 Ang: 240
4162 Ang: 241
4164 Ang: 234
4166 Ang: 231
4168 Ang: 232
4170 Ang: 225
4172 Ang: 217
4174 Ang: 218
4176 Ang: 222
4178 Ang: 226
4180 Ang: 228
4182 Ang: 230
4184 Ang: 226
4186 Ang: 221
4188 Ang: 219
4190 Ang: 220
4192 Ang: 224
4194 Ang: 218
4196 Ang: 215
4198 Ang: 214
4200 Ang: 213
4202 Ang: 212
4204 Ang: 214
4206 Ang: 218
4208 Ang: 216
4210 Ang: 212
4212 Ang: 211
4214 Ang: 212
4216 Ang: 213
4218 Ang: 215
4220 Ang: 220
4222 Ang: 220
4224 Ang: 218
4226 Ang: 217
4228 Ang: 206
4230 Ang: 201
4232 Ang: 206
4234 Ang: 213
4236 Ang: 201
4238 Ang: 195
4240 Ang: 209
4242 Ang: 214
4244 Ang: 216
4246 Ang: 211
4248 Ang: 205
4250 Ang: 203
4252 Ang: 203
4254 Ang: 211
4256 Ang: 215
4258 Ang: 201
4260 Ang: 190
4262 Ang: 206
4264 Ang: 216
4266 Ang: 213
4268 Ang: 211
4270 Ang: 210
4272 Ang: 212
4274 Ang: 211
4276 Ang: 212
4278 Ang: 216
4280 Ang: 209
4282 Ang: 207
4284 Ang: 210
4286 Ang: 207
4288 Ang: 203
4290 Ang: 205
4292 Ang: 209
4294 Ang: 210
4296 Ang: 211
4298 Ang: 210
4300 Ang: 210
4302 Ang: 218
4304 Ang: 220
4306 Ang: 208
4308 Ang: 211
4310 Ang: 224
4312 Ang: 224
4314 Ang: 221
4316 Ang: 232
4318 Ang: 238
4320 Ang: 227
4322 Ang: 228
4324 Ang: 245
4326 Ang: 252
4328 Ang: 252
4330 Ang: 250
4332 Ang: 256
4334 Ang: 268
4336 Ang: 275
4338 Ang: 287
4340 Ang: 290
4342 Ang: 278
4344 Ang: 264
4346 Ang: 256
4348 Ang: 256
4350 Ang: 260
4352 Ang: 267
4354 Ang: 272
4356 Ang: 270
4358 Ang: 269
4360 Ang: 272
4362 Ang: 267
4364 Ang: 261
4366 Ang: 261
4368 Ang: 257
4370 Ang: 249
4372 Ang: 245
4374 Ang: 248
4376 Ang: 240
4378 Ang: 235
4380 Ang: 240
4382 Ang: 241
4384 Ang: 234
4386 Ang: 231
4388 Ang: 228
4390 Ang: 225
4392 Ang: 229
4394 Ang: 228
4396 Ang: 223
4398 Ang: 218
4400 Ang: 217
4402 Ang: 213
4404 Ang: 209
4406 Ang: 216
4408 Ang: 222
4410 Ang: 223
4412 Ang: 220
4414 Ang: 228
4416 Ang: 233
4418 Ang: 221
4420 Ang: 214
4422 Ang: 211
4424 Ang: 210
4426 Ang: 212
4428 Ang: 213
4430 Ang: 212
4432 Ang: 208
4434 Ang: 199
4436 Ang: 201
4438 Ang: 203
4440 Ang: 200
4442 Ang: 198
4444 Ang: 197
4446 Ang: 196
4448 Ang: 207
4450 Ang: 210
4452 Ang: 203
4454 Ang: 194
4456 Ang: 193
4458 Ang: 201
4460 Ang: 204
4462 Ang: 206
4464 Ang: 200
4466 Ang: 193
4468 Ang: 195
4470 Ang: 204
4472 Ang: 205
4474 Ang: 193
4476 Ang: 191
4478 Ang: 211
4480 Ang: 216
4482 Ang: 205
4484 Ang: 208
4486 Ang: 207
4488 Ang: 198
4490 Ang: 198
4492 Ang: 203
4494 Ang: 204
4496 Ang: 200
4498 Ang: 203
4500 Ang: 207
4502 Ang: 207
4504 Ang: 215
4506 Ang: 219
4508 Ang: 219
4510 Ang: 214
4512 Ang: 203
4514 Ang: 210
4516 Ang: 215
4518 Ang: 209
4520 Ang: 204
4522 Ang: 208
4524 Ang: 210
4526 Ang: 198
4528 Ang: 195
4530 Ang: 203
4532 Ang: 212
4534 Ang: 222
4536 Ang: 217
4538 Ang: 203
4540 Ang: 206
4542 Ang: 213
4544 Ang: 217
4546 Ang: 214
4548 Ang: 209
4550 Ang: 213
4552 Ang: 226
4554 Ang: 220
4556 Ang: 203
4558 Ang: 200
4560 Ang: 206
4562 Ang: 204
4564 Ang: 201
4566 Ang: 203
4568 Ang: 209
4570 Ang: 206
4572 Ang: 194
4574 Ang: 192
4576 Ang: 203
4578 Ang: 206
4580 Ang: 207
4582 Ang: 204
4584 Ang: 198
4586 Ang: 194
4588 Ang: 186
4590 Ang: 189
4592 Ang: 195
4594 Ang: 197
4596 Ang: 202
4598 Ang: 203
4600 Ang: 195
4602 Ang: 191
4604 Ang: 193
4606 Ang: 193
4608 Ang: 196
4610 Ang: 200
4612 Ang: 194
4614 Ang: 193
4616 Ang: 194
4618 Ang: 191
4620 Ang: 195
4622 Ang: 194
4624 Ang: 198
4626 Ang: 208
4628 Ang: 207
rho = -32.4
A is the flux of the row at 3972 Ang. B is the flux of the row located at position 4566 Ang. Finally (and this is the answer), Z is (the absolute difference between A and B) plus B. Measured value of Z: 271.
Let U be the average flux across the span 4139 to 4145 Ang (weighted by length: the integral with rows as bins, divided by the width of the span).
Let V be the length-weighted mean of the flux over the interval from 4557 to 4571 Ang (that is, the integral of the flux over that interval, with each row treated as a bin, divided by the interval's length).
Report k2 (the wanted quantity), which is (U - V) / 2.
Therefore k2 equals 18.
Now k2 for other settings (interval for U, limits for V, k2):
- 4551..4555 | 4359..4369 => -20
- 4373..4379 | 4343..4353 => -10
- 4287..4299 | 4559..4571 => 2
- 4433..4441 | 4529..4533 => -3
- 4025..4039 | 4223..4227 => 14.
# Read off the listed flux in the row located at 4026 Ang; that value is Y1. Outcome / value 241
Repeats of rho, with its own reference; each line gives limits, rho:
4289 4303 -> -41.6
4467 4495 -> -49.4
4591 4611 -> -55.6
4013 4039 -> -1.7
